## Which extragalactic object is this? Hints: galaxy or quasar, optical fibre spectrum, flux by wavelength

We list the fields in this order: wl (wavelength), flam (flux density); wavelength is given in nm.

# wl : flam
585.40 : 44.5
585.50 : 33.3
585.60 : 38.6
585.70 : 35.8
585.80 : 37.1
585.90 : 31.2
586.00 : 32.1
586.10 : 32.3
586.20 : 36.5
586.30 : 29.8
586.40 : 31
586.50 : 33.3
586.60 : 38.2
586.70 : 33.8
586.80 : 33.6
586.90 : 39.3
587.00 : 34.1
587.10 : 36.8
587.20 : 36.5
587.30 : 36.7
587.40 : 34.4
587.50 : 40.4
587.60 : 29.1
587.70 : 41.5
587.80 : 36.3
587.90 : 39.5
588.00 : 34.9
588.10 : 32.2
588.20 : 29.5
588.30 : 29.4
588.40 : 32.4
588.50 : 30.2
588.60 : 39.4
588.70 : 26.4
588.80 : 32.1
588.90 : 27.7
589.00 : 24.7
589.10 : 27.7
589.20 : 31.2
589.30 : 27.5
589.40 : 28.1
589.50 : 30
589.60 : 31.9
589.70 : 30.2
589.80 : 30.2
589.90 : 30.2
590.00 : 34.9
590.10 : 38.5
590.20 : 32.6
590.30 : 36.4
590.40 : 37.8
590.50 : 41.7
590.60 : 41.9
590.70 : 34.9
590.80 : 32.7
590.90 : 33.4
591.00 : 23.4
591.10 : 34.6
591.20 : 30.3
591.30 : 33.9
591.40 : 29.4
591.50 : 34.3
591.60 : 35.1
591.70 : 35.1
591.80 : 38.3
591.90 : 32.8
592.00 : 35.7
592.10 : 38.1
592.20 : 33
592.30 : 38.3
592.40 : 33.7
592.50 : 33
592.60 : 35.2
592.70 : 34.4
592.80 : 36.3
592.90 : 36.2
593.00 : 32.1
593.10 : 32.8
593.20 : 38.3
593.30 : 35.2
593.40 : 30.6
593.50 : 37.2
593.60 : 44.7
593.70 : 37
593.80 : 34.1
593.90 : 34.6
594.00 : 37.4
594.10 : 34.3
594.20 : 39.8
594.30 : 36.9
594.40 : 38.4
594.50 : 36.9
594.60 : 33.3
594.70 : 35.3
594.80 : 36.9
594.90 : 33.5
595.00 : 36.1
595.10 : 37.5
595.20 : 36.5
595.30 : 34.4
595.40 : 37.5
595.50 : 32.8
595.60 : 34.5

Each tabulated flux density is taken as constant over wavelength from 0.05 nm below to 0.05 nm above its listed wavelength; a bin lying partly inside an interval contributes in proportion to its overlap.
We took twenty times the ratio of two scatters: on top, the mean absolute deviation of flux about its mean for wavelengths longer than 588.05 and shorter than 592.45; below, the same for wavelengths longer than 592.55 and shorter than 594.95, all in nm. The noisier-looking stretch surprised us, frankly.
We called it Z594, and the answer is 32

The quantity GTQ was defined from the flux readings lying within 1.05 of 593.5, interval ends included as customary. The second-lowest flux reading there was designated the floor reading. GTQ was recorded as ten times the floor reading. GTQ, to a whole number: 321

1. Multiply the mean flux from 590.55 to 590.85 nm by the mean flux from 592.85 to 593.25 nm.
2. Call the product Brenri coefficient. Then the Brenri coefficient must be 1272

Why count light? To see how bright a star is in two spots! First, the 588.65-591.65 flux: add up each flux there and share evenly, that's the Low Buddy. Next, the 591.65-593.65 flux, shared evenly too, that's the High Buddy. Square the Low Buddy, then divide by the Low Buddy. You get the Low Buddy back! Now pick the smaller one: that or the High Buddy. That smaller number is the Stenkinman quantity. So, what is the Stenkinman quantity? 32.1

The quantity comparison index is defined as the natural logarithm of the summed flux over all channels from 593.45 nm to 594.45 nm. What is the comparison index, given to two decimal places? 5.93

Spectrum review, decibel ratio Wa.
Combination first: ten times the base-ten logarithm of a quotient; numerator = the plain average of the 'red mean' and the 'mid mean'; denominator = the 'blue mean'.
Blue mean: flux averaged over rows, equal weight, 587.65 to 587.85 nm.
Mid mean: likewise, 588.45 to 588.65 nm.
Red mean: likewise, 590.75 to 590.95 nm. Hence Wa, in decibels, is -0.6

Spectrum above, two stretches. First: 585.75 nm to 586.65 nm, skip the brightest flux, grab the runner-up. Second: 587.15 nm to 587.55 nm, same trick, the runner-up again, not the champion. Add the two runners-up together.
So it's 73.8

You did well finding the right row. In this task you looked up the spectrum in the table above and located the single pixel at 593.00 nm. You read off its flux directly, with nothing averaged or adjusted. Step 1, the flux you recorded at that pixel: 32.1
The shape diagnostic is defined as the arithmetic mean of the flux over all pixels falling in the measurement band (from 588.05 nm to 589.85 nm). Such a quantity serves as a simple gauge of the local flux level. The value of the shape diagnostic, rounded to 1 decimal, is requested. 30.0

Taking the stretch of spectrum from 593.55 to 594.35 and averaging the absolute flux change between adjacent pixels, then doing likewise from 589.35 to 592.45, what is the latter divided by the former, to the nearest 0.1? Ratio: 1.0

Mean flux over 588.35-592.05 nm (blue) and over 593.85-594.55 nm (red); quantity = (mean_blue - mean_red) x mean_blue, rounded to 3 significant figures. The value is -139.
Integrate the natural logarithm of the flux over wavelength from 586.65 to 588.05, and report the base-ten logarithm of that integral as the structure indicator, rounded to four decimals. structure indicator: 0.7007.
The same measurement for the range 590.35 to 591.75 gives 0.6929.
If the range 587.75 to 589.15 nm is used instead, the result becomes 0.6831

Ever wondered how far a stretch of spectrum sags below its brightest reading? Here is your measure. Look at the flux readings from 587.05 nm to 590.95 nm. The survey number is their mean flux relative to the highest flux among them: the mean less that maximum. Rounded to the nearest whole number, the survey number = -9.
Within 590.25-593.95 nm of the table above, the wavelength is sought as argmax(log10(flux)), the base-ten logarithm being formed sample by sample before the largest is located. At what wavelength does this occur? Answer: 593.60 nm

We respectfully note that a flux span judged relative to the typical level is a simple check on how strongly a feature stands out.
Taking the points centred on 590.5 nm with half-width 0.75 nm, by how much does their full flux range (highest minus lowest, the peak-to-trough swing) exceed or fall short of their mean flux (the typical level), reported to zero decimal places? -16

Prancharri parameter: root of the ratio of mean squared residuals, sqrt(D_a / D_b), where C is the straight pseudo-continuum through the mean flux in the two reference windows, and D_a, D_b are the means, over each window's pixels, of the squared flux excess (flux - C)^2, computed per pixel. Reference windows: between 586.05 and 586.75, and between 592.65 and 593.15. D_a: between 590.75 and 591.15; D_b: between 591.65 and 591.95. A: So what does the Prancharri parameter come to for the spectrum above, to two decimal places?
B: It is 2.13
